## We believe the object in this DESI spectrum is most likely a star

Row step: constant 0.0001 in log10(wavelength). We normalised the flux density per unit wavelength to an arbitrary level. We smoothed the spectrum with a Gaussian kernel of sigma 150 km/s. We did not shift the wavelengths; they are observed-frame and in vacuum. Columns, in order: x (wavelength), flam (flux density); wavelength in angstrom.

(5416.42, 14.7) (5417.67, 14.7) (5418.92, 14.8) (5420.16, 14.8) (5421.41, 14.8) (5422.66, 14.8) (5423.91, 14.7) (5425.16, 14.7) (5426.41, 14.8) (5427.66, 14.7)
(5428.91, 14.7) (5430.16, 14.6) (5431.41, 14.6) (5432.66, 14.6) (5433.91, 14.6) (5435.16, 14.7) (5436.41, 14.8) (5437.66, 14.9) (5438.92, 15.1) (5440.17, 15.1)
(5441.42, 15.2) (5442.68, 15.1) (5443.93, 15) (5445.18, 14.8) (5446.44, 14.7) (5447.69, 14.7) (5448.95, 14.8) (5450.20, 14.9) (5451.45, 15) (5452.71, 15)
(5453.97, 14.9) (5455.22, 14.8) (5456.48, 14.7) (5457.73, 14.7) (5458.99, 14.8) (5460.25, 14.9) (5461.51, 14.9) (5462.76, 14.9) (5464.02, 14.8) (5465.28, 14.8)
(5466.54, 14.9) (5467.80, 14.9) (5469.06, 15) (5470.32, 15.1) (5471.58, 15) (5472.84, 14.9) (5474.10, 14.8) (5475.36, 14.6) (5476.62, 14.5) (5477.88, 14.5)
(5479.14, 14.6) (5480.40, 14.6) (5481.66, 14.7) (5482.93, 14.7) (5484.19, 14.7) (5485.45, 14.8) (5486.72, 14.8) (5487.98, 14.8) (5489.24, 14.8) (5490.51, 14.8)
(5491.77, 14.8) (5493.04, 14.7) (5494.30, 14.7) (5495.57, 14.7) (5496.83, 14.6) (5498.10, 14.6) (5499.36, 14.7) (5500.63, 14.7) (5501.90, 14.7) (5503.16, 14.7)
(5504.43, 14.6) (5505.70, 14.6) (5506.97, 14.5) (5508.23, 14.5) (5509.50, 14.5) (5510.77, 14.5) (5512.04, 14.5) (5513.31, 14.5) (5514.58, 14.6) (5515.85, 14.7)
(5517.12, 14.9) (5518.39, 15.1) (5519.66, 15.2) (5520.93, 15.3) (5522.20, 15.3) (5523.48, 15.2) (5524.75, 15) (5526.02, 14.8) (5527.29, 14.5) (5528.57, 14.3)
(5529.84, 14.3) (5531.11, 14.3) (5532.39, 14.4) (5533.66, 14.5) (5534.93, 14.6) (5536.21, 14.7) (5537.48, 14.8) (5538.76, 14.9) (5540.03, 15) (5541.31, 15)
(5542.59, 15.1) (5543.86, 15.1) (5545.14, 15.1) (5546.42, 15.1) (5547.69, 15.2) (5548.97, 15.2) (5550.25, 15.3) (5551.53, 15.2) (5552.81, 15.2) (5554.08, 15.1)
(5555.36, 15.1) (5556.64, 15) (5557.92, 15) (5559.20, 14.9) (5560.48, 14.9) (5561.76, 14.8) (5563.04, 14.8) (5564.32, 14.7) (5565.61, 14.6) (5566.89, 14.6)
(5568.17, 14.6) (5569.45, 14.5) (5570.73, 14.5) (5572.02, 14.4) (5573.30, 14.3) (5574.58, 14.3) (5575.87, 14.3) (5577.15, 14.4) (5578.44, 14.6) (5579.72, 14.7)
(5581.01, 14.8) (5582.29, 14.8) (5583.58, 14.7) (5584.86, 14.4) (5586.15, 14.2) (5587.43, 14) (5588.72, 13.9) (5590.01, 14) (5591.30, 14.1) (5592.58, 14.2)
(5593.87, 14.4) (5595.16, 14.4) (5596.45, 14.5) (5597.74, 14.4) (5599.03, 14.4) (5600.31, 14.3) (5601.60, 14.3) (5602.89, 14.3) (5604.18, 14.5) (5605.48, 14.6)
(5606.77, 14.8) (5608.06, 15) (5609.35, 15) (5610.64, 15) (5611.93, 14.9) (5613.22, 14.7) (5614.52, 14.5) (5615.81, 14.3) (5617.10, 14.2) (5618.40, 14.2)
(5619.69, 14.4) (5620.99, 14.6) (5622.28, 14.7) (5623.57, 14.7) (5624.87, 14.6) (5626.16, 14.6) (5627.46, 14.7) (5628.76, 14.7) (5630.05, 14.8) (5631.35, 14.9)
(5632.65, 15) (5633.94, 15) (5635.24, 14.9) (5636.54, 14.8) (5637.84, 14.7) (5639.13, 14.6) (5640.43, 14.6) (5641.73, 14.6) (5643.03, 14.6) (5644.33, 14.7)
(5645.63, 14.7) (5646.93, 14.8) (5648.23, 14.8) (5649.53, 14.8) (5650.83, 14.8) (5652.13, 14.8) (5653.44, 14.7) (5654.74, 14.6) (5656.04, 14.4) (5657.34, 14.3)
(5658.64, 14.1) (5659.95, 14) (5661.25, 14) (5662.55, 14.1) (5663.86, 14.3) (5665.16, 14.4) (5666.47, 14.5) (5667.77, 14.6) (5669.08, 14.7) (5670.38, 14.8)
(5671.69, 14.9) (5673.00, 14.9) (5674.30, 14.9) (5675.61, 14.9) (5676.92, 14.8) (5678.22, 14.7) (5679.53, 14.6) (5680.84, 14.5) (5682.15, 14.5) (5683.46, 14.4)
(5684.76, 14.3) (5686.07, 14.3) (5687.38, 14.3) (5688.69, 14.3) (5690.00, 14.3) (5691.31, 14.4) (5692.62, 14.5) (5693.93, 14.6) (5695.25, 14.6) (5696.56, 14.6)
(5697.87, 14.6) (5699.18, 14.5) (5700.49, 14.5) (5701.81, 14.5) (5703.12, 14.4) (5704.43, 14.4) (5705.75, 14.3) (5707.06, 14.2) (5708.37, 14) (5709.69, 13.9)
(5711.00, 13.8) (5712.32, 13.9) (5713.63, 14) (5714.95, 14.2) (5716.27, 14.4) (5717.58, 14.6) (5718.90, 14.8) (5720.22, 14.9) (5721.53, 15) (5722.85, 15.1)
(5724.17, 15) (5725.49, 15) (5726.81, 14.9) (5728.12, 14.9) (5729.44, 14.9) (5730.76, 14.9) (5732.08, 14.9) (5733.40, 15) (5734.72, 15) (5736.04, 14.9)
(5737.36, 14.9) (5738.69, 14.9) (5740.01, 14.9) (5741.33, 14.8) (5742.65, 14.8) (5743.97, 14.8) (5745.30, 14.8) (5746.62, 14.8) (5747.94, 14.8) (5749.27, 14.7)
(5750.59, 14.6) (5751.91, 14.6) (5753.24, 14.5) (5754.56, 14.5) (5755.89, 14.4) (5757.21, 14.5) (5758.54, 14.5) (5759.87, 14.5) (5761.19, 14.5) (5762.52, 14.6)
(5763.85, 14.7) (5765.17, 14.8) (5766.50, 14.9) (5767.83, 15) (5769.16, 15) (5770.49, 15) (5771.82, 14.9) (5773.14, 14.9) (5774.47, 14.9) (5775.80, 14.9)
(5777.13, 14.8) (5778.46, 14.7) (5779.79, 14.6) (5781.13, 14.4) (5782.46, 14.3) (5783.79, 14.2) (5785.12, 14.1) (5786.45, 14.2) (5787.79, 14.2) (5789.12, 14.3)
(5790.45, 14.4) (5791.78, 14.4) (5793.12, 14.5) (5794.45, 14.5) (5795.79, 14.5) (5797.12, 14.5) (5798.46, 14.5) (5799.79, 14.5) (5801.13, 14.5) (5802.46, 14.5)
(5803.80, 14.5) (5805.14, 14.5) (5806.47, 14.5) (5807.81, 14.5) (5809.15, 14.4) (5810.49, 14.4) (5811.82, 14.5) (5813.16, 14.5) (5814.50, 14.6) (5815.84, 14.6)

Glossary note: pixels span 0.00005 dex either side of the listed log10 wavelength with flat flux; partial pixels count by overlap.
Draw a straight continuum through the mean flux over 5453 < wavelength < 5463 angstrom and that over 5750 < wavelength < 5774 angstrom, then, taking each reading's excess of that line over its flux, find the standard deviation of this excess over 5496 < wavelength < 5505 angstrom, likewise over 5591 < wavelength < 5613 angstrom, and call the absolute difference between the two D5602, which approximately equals 0.24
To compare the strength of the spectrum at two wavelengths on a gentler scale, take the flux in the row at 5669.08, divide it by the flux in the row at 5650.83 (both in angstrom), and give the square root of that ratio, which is 1.00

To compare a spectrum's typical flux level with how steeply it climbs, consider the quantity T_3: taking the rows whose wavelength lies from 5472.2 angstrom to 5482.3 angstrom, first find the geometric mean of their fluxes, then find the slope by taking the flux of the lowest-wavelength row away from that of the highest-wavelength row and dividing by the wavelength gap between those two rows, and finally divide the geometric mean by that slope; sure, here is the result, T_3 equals -646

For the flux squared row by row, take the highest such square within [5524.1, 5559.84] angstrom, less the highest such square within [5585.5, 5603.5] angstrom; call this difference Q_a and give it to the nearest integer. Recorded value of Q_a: 24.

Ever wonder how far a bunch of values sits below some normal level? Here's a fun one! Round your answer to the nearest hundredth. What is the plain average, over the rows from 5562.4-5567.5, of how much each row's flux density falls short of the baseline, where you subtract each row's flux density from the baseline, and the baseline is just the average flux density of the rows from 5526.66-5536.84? -0.23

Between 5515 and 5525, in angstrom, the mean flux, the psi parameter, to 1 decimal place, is 15.1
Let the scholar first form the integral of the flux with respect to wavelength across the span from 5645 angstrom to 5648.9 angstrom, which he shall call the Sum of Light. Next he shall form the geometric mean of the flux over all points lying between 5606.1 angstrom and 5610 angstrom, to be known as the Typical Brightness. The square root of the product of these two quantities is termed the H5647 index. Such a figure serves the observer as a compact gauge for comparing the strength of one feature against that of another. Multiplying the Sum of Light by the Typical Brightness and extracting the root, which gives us 29.3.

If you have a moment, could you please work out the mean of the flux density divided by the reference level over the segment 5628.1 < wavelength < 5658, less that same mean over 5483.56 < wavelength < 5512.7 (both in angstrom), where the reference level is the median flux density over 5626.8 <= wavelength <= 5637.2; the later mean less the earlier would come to 0.004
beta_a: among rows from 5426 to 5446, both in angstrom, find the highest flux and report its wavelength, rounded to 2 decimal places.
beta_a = 5441.42 angstrom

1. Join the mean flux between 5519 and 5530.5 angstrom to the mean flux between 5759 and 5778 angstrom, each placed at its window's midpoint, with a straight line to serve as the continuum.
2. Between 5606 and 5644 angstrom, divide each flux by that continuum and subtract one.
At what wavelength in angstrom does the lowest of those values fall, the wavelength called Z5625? 5617.10 angstrom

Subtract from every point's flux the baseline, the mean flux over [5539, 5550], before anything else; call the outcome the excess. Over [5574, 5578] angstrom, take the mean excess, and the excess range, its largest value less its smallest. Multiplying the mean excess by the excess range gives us -0.08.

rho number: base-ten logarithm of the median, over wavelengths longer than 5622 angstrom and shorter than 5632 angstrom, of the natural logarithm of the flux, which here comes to 0.429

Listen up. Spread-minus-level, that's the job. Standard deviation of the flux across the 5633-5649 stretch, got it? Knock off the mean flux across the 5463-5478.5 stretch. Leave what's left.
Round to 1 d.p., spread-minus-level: -14.7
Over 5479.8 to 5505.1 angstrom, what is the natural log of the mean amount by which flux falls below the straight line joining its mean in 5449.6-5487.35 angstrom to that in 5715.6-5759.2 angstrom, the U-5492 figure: -2.4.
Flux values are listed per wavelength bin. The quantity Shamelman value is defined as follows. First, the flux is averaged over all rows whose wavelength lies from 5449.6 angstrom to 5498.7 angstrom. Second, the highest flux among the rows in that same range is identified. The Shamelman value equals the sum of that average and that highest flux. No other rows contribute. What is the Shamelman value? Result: 29.9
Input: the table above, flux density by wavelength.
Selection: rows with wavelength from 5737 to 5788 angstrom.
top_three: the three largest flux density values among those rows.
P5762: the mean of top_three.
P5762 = 15.0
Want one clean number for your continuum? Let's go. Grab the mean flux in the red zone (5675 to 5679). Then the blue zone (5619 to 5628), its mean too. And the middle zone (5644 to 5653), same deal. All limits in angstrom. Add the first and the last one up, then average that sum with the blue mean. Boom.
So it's 22.1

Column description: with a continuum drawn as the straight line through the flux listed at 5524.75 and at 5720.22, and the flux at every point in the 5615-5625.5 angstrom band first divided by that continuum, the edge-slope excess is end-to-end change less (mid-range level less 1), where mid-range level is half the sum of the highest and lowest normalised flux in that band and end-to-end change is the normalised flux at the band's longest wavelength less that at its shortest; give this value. 0.054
